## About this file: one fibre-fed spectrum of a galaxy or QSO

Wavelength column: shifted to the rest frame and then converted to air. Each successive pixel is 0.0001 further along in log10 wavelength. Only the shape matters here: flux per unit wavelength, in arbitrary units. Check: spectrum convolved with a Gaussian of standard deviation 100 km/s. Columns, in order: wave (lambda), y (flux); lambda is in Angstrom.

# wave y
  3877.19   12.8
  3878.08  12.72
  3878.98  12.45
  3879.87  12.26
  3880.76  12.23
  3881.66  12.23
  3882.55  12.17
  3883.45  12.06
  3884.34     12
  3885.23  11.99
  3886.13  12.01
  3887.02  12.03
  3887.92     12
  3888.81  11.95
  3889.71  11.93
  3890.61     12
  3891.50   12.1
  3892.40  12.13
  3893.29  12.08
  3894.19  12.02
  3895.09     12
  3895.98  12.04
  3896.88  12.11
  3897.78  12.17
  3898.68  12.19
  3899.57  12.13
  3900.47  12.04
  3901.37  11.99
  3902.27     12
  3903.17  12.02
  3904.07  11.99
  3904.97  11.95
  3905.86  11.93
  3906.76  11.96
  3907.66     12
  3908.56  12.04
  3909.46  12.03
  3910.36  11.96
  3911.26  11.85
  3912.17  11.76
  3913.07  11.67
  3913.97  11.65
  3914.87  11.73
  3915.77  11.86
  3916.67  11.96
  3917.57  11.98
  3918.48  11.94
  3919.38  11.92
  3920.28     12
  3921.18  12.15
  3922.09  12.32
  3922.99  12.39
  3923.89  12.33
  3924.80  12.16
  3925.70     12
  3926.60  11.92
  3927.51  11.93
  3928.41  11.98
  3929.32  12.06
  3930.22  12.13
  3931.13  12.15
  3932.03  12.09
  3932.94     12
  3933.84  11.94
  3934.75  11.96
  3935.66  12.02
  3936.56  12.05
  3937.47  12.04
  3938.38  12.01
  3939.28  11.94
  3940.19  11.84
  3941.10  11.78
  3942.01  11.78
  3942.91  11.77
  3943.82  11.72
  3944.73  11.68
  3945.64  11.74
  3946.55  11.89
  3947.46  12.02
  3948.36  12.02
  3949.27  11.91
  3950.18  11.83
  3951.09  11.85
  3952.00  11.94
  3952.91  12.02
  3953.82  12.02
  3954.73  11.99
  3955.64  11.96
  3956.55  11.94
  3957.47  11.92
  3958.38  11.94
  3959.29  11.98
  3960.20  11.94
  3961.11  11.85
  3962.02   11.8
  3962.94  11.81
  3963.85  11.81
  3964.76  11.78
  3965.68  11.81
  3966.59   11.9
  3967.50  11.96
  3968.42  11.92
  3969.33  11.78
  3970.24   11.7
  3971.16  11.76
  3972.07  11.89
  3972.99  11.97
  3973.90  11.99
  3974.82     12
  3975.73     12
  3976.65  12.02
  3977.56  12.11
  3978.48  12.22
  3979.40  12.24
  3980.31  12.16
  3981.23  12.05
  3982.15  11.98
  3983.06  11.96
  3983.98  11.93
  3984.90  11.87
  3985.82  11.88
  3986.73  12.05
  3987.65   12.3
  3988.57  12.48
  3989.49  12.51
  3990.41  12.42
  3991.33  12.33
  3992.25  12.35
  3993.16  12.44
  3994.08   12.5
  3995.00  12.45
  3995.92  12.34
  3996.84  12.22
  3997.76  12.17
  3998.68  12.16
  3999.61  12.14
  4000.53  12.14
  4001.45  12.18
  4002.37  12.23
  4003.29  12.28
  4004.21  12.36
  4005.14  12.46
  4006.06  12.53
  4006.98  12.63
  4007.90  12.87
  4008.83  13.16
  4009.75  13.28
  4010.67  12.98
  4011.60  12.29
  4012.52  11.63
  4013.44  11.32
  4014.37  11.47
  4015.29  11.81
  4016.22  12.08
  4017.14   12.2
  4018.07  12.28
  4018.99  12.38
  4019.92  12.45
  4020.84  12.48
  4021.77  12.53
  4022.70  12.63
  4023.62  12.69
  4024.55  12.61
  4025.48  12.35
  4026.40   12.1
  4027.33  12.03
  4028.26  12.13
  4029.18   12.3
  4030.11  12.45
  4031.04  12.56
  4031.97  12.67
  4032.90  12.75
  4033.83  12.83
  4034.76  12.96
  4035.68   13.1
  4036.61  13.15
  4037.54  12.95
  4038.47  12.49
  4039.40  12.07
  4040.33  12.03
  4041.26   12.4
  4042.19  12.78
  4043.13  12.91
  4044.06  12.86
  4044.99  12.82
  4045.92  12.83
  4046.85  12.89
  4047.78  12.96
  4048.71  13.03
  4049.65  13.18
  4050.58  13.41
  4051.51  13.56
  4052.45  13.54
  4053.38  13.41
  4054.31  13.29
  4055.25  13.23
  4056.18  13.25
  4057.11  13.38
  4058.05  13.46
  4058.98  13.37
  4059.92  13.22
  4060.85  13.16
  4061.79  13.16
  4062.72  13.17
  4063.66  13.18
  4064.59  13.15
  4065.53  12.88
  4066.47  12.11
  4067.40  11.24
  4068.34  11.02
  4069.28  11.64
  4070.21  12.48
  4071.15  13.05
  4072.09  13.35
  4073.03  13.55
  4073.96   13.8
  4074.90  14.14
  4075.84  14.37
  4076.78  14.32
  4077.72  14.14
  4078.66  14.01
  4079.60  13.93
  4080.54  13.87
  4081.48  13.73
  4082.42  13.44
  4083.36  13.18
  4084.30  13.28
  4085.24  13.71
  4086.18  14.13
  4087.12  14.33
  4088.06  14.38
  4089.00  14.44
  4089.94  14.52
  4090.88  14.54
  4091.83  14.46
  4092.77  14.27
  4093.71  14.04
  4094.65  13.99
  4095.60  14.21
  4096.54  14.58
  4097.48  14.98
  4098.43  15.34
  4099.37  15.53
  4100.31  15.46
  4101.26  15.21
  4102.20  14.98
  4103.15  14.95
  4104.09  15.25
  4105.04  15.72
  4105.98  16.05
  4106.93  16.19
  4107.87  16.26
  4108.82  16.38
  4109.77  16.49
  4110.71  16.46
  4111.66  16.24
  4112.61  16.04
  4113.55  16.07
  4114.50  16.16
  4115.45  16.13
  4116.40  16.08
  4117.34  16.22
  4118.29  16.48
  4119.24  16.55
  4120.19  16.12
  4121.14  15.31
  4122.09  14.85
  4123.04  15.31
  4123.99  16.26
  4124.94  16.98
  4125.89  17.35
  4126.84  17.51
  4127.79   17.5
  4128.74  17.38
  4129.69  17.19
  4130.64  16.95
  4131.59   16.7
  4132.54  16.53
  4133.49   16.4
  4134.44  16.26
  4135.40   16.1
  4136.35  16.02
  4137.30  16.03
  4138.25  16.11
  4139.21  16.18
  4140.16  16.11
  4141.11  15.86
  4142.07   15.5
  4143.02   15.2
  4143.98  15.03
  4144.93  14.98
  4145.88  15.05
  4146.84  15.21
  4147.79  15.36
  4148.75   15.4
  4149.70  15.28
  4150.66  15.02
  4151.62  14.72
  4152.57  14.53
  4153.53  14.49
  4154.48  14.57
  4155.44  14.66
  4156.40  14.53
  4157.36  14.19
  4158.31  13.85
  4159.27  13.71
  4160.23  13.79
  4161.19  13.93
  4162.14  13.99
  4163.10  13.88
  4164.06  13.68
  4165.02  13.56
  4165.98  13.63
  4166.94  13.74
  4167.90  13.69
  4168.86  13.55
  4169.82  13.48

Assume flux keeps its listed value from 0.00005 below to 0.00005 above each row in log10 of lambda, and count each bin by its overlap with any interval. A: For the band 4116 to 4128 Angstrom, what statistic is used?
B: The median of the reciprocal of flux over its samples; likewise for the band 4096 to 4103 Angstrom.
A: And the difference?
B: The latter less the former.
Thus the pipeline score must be 0.0042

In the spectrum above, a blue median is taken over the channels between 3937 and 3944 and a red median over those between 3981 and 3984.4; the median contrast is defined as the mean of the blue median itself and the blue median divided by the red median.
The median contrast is 6.40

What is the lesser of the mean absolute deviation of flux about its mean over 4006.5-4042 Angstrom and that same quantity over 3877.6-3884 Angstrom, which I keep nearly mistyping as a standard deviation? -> 0.16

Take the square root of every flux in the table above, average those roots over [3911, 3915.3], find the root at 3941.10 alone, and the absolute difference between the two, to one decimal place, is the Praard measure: 0.0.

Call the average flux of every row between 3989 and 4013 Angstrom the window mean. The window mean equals 12.4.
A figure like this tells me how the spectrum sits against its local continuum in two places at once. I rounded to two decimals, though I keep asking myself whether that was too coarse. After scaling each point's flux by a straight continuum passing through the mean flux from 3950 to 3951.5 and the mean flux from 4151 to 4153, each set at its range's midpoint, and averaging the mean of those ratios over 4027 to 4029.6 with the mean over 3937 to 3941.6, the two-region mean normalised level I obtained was 0.98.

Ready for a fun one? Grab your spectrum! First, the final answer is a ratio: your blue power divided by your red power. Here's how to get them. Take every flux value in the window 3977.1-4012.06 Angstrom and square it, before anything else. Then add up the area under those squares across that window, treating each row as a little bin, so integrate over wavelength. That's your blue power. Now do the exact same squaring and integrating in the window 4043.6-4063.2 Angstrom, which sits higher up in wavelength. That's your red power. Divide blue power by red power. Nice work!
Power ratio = 1.6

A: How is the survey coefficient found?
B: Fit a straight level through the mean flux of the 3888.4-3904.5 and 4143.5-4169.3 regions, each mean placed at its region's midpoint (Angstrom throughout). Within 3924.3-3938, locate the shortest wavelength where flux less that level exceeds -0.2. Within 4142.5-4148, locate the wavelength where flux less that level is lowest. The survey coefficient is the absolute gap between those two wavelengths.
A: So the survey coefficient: 220.1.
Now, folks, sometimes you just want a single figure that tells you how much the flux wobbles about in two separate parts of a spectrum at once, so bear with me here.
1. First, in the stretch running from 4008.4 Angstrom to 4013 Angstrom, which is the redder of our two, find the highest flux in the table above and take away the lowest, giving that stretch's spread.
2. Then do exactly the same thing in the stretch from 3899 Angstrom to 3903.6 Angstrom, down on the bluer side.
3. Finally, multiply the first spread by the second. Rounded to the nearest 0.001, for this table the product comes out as 0.231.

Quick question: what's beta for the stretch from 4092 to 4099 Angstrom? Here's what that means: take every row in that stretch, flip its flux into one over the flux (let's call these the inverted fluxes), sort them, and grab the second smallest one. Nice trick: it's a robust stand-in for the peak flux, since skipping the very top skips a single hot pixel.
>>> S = 0.067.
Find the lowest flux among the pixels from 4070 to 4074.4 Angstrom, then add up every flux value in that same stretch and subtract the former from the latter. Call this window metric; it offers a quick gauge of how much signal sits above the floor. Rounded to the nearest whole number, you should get 54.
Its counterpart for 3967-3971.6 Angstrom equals 47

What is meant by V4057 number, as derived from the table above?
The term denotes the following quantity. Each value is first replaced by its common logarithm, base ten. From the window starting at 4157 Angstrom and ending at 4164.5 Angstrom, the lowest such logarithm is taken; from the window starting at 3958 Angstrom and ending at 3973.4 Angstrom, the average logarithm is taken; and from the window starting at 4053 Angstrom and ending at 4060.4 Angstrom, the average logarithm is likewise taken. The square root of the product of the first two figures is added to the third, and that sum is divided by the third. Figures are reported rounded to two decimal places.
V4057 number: 1.98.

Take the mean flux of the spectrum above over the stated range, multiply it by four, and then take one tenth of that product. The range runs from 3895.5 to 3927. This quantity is 4.8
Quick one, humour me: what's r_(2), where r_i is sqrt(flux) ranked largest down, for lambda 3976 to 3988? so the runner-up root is 3.50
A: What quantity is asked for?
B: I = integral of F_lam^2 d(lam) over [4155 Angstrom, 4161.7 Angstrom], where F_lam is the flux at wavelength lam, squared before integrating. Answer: 1332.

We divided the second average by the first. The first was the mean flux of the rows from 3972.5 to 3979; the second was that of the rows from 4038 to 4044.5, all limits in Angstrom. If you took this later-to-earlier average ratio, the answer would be 1.04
